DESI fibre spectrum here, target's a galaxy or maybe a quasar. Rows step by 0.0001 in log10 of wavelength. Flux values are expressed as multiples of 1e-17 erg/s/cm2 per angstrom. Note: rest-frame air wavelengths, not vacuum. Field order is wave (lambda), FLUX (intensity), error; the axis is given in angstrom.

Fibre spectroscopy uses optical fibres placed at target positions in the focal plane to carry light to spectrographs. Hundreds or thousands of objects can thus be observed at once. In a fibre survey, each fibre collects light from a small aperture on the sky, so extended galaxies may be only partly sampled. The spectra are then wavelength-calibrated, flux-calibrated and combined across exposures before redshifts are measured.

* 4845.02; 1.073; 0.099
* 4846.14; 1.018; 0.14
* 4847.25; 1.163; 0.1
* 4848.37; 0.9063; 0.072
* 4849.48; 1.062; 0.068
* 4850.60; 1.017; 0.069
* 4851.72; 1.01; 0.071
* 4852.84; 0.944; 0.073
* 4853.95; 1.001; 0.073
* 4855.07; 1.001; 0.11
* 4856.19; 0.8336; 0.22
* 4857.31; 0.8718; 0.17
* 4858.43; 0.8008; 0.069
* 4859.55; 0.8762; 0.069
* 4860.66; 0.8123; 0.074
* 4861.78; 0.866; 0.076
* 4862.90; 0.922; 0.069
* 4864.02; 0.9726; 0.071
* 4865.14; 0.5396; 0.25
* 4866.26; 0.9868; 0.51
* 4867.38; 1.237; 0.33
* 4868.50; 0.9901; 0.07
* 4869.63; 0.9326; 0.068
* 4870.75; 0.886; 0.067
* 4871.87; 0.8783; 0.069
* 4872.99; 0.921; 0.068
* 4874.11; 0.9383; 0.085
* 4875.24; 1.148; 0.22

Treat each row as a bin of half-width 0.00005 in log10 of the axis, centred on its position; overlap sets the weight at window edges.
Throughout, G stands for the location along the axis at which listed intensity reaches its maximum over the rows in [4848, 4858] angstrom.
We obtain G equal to 4849.48 angstrom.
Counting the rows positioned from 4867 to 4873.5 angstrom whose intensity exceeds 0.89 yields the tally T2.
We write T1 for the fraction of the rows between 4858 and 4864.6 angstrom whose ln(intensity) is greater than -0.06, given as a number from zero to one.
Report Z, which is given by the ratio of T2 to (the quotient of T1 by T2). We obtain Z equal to 96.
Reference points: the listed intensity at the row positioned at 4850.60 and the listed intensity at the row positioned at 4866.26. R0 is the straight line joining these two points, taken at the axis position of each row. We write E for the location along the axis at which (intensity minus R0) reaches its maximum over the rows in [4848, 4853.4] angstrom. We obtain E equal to 4849.48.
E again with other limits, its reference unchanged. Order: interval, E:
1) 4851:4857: 4851.72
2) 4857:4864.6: 4864.02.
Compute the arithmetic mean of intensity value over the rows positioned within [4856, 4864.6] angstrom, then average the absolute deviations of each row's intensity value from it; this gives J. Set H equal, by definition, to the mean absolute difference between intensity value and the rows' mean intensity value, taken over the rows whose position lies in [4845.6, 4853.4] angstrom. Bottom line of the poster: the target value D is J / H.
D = 0.8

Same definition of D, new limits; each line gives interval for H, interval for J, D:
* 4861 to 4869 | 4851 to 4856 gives 0.2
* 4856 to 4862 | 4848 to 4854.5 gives 1.6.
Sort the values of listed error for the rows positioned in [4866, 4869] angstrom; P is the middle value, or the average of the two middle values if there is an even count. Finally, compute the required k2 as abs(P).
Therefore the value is 0.330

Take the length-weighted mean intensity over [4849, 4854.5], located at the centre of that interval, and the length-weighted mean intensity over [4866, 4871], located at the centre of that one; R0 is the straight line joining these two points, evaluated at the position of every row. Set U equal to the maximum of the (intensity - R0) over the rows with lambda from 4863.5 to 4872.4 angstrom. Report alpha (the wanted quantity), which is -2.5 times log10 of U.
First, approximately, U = 0.22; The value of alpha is 1.6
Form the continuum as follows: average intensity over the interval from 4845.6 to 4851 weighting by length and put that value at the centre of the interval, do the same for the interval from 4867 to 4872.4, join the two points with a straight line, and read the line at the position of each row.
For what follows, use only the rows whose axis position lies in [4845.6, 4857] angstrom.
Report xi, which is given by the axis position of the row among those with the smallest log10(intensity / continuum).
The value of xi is 4856.19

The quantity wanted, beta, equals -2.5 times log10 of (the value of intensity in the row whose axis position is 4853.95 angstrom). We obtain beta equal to 0.00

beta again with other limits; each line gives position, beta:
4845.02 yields -0.08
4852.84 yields 0.06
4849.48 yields -0.07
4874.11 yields 0.07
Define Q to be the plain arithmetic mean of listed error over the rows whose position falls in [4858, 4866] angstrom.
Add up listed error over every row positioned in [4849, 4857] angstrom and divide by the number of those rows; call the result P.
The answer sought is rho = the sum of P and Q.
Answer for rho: 0.19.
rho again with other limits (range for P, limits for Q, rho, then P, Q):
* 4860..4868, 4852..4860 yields 0.31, 0.197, 0.112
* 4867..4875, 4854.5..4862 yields 0.22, 0.108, 0.113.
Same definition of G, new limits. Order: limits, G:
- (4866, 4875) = 4867.38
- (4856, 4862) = 4859.55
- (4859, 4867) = 4866.26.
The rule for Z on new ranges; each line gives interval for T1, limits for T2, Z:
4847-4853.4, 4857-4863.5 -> 1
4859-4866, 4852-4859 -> 54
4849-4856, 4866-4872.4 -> 16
